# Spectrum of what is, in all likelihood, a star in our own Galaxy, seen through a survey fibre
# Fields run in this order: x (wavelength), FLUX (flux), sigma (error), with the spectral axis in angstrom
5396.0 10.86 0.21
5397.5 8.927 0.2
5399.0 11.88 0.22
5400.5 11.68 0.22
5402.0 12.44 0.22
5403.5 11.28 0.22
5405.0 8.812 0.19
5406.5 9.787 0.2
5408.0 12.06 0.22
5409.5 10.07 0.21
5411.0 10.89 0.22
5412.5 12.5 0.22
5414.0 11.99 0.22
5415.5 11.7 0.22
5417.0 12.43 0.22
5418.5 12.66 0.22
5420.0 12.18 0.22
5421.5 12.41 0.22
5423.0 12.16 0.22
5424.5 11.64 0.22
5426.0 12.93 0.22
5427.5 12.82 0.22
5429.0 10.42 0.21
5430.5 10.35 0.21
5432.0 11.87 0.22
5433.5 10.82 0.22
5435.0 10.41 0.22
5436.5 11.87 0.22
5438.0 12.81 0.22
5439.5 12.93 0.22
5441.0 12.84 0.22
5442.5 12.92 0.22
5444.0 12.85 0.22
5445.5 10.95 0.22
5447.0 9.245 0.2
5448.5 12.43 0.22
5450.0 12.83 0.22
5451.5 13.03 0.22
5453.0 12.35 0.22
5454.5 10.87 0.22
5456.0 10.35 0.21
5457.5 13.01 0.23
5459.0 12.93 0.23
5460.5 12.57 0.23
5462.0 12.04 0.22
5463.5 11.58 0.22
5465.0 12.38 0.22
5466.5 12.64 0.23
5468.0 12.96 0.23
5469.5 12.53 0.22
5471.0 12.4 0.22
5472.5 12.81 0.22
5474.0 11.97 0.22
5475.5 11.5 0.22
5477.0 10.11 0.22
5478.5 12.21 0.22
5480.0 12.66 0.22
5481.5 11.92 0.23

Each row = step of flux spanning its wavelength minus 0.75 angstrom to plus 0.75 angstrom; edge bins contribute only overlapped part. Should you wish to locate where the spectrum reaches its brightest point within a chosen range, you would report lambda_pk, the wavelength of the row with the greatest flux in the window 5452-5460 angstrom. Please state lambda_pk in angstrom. 5457.5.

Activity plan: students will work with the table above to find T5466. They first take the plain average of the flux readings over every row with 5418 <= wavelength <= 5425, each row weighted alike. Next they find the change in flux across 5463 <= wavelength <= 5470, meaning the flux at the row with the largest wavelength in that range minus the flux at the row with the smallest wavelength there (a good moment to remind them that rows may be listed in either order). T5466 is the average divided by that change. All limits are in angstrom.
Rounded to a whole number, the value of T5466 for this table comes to 13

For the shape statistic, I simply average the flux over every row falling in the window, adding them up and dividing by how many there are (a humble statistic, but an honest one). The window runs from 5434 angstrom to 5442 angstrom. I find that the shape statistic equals 12.2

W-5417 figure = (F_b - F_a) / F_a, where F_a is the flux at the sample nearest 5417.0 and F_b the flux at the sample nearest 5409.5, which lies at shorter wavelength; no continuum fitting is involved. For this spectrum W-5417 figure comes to -0.19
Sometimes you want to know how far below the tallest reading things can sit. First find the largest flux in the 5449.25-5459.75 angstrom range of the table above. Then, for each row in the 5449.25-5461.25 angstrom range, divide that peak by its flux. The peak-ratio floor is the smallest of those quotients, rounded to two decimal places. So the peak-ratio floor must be 1.00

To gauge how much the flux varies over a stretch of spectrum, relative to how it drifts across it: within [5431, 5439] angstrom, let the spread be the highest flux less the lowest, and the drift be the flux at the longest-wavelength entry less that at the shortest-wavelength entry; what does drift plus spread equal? 3.3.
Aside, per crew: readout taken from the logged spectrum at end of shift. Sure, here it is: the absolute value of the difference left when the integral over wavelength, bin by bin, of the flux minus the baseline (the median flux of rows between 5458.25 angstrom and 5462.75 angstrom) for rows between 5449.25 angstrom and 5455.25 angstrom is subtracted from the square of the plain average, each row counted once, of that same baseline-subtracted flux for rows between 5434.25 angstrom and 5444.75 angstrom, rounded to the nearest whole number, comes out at 2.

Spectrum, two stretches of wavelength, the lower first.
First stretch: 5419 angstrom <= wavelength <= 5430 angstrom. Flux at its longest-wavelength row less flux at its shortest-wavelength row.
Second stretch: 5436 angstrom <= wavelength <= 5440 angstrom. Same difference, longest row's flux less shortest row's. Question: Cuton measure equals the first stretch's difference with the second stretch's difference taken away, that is -2.8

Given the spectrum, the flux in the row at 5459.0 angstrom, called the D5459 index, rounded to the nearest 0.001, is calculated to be 12.930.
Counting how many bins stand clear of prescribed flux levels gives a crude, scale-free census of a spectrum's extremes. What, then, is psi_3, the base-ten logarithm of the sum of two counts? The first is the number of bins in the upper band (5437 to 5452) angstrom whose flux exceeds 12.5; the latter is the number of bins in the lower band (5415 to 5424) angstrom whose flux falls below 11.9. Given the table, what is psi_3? 0.90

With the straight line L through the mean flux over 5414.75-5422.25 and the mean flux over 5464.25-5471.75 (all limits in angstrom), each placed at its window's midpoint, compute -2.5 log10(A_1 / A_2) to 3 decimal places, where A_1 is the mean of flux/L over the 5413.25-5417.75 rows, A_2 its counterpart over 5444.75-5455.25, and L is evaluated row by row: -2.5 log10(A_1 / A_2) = -0.052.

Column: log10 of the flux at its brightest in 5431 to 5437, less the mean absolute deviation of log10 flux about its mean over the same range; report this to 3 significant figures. 1.05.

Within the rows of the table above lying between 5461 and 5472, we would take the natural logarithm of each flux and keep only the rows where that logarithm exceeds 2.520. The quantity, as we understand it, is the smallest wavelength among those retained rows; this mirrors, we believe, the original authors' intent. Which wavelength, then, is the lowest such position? 5466.5 angstrom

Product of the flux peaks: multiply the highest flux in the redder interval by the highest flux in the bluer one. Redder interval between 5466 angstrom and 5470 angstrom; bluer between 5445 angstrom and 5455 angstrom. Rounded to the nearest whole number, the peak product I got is 169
